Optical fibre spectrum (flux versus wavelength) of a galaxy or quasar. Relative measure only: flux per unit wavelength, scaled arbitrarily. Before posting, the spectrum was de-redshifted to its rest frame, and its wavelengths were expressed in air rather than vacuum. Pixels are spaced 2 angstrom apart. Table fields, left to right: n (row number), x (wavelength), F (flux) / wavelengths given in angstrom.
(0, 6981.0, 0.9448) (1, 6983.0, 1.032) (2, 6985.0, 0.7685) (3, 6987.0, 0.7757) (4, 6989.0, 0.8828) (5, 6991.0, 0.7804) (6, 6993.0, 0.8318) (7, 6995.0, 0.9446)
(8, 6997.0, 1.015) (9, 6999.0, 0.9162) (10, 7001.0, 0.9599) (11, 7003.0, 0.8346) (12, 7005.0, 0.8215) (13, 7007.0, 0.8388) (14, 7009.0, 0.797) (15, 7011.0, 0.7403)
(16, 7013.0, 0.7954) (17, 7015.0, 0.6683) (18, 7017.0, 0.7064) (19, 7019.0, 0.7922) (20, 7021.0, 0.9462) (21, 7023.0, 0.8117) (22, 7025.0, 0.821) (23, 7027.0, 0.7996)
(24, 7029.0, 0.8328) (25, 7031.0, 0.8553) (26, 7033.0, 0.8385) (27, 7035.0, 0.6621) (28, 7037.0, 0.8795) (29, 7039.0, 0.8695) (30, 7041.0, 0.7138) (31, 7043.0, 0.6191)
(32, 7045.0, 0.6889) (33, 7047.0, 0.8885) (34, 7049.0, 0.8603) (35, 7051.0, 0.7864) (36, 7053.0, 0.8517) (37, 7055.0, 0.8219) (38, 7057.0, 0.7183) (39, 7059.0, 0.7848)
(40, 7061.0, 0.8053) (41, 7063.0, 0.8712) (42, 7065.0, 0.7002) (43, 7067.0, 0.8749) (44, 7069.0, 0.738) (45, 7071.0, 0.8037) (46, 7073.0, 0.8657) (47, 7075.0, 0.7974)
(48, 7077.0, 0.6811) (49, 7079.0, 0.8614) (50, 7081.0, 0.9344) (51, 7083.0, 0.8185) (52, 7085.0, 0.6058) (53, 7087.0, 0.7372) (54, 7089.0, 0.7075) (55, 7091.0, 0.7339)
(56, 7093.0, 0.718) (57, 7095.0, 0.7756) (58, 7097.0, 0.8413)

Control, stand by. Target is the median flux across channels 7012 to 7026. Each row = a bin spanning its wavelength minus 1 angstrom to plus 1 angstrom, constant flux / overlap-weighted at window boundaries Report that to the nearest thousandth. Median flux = 0.795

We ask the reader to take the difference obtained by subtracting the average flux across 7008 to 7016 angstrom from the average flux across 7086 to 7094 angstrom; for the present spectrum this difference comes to -0.03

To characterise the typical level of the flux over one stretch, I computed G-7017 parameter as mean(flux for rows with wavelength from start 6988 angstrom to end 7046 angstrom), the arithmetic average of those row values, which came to 0.816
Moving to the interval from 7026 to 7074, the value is 0.797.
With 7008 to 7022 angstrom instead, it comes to 0.778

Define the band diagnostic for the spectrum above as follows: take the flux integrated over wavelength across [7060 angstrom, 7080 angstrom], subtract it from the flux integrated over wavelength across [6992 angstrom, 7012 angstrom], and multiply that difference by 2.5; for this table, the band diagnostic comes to 3.5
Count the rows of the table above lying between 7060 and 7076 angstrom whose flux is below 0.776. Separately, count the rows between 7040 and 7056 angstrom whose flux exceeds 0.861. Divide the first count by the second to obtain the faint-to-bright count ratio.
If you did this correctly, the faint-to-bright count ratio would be 2.0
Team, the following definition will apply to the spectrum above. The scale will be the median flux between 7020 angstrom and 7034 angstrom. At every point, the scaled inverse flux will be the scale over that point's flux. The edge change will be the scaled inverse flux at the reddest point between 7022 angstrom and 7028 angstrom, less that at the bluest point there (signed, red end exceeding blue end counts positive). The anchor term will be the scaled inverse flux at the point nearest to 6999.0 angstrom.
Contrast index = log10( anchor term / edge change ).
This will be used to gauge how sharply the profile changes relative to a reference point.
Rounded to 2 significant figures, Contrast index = 1.8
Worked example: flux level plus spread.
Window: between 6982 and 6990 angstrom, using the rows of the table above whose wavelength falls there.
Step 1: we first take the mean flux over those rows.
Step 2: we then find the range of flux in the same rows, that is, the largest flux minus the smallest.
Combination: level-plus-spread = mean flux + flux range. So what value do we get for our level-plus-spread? 1.13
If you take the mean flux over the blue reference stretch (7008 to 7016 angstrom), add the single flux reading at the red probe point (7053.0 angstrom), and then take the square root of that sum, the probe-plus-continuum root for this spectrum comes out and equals 1.27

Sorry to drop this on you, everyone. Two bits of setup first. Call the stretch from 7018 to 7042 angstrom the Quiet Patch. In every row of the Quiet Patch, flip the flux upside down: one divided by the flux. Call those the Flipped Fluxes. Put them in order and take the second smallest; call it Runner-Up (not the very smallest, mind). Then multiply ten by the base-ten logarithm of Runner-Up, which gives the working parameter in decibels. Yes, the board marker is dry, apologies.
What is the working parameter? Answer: 0.56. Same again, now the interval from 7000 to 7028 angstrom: 0.24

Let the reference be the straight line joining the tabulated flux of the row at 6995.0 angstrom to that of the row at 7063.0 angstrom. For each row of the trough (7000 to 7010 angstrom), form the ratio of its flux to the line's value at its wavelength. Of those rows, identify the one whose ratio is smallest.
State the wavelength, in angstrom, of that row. 7009.0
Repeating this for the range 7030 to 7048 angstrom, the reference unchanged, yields 7043.0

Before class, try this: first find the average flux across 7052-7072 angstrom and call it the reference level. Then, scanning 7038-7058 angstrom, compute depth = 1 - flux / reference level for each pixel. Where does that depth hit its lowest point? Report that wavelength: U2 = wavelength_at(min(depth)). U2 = 7047.0 angstrom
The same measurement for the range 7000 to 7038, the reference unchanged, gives 7001.0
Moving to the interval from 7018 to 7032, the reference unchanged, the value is 7021.0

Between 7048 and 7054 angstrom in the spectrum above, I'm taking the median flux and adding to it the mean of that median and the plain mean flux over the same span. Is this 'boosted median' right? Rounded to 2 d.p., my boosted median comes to 1.69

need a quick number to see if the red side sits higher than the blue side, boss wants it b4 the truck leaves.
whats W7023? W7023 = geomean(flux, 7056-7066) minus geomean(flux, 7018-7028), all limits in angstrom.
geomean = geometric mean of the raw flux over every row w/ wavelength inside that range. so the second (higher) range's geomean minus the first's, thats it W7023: -0.06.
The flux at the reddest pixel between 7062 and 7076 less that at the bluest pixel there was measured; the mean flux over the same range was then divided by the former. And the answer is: -11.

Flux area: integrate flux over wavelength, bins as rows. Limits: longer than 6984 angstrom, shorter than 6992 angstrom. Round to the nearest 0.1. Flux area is 6.4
